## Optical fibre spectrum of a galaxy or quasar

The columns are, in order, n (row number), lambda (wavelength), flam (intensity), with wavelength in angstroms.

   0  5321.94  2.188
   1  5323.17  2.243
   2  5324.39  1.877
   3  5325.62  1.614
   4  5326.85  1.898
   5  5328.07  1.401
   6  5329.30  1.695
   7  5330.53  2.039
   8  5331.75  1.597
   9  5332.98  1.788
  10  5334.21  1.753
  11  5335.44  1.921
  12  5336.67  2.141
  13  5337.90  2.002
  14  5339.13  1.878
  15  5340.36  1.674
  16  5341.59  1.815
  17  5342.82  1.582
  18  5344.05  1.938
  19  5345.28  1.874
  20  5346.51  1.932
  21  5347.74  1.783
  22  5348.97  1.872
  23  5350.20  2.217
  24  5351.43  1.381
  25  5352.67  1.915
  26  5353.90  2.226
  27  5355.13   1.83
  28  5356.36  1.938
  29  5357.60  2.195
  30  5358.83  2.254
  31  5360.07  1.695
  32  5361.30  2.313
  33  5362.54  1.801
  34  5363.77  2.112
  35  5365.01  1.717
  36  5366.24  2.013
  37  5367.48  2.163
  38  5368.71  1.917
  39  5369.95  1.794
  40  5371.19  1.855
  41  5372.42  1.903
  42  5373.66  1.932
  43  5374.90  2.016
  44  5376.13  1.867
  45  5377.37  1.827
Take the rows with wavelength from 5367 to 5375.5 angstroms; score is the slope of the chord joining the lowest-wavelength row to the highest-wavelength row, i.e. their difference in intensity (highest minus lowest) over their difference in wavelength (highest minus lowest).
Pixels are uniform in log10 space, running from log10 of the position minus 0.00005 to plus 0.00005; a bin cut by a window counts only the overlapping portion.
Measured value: -0.02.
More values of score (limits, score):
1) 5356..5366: -0.03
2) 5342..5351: 0.09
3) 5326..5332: -0.06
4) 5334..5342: 0.01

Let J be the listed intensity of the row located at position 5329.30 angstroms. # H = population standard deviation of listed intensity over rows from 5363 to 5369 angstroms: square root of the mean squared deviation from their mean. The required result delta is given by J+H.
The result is 1.85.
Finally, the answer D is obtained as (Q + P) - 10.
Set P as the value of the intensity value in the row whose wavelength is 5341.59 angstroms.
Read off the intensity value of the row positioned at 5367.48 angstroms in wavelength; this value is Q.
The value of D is -6.02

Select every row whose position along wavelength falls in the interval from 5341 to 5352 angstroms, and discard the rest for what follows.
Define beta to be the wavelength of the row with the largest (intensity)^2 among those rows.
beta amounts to 5350.20 angstroms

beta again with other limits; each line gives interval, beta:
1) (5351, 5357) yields 5353.90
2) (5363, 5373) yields 5367.48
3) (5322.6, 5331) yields 5323.17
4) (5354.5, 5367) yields 5361.30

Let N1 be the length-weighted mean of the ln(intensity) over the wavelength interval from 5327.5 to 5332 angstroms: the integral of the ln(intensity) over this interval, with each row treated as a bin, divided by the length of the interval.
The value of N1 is 0.52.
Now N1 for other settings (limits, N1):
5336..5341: 0.65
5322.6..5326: 0.65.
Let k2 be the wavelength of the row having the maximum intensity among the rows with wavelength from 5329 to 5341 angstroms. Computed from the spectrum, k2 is 5336.67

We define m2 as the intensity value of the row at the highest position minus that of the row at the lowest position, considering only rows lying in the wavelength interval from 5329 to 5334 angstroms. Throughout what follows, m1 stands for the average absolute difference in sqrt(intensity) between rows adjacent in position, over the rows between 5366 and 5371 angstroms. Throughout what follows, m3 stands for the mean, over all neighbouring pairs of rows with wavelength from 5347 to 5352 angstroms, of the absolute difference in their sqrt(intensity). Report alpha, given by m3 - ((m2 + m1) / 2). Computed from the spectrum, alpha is 0.079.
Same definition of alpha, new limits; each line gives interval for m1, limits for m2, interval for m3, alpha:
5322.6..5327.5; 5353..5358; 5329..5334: 0.081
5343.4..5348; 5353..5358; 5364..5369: 0.081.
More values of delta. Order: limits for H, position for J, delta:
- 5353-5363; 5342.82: 1.81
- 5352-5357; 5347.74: 1.93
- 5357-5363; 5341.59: 2.07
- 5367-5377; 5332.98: 1.89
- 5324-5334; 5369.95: 1.98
